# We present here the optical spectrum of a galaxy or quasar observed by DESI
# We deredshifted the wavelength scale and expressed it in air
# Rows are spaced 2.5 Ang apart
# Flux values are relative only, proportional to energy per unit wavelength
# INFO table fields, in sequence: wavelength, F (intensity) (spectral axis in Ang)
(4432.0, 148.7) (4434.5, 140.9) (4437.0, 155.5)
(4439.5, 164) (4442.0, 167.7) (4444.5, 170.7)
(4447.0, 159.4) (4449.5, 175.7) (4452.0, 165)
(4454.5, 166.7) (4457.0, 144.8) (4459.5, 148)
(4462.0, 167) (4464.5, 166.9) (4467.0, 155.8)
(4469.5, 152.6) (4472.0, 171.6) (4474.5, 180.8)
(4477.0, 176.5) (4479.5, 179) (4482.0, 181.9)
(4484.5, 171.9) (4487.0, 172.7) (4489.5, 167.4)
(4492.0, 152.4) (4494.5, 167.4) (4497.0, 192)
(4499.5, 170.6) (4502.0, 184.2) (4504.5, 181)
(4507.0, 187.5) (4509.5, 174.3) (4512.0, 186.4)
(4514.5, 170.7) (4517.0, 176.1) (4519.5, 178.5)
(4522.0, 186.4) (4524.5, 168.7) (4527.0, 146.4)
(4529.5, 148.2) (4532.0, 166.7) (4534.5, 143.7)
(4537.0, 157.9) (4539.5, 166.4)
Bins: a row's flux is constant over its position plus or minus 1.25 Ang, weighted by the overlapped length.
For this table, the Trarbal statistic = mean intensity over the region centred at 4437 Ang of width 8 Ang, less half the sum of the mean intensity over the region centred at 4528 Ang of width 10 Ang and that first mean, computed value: -2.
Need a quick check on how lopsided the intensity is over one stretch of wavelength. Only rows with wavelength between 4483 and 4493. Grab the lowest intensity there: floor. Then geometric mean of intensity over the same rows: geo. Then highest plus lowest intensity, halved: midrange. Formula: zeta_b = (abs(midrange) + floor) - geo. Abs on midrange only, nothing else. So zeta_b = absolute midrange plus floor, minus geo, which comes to 149.1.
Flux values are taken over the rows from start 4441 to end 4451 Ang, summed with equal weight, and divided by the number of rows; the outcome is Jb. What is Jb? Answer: 168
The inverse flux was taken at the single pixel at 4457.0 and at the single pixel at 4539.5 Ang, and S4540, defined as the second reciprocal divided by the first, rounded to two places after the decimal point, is 0.87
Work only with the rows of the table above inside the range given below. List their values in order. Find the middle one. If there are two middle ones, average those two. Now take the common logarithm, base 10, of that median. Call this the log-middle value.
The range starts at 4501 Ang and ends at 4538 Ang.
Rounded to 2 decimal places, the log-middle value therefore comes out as 2.24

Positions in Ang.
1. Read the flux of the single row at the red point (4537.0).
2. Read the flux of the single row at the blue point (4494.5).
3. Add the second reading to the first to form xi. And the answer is 325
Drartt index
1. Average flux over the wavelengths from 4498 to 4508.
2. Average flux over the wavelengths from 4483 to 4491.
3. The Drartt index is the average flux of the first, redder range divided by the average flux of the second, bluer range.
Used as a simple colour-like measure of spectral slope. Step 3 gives 1.06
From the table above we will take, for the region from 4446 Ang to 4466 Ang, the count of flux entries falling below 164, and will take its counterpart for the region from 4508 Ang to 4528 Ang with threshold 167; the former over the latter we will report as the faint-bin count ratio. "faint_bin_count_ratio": 3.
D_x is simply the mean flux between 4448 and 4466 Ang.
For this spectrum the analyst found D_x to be 162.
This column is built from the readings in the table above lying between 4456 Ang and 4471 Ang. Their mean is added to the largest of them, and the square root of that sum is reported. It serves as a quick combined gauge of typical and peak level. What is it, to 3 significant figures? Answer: 18.0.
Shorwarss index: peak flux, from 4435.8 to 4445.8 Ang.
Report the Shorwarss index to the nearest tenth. 170.7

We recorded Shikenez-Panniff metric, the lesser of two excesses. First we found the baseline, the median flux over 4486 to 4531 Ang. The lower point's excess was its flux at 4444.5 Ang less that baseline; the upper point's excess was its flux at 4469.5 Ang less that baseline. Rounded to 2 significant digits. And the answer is -21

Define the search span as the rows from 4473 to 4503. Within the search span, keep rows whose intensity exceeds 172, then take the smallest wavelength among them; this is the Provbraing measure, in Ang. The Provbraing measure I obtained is 4474.5 Ang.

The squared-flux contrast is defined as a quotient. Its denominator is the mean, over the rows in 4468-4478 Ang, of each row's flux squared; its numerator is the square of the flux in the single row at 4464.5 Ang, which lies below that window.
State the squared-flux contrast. 0.96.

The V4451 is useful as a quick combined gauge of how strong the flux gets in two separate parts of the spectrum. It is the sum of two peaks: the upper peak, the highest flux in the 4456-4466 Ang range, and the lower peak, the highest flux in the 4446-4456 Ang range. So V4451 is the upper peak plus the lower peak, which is 343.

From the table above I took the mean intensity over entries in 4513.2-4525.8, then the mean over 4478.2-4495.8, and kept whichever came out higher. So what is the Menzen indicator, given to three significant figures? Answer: 176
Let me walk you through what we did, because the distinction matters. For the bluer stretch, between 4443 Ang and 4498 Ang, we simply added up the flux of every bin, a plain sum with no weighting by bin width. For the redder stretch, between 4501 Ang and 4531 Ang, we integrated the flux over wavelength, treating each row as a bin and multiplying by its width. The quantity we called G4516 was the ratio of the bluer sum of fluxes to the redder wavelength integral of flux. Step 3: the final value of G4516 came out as 0.71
